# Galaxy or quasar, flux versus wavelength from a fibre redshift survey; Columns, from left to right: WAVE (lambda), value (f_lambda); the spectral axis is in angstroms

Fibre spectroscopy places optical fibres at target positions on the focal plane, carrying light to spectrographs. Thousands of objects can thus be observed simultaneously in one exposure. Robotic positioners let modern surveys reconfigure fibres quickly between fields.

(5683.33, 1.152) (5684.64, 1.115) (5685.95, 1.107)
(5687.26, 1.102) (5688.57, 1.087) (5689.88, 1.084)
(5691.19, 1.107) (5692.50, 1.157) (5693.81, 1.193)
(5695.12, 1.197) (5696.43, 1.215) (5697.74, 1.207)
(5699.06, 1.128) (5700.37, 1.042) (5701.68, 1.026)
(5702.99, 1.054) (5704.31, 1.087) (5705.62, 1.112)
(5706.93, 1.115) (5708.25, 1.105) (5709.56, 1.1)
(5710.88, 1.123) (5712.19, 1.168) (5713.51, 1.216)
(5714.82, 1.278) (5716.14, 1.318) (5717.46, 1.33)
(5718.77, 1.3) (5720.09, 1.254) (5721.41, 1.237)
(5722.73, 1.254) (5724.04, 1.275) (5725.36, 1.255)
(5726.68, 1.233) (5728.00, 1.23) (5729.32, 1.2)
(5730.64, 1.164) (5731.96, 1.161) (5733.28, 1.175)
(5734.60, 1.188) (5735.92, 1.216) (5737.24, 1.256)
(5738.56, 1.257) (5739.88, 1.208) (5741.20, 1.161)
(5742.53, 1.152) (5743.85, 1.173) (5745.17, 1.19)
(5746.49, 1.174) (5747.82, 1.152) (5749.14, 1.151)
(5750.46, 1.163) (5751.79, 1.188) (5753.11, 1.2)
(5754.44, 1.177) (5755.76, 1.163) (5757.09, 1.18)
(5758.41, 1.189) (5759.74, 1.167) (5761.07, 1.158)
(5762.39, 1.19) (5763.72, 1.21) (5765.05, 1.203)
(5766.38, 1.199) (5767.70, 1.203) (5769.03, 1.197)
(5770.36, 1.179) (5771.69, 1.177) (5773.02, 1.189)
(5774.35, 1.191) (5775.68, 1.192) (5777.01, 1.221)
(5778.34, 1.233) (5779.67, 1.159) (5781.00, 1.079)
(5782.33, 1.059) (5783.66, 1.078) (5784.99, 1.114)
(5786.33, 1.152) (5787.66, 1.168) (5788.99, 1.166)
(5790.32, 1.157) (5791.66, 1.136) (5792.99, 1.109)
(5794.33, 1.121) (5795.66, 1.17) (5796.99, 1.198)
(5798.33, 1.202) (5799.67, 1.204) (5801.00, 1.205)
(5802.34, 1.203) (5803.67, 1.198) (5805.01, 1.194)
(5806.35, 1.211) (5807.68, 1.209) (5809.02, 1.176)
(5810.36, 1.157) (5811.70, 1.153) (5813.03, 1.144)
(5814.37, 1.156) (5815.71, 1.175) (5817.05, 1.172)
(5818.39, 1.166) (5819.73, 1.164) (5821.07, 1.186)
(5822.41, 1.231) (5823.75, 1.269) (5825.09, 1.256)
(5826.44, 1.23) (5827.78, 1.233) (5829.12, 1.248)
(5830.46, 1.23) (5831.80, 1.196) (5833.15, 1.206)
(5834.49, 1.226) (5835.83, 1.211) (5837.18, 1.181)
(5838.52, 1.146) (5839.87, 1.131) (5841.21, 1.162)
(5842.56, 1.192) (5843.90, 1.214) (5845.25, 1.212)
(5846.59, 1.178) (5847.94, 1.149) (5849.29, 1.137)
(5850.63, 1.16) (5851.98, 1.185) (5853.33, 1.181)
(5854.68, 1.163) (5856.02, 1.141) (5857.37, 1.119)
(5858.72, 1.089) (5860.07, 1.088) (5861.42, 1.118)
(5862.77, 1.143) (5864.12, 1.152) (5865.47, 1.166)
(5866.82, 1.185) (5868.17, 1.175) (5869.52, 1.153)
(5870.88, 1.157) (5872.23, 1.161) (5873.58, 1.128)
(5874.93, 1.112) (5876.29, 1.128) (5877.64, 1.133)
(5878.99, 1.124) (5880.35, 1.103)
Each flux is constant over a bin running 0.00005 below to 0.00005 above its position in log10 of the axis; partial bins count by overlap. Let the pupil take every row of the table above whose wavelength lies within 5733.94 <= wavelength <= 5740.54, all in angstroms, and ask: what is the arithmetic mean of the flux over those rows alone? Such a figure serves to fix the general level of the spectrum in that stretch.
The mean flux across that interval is 1.23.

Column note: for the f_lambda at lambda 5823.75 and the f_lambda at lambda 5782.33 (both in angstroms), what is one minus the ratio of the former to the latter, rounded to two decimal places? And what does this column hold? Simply -0.20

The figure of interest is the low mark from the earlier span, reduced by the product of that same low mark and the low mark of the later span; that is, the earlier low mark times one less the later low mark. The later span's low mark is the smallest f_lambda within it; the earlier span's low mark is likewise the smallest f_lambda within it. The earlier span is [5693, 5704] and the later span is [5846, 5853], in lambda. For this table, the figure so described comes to -0.14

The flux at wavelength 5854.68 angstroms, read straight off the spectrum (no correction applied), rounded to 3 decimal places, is 1.163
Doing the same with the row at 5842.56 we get 1.192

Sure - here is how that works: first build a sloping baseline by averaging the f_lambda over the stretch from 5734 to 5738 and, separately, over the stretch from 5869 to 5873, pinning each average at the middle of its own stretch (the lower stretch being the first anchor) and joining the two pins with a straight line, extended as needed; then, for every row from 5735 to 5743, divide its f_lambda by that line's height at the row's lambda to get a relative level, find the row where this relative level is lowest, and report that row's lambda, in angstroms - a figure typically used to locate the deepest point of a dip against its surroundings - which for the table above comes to 5742.53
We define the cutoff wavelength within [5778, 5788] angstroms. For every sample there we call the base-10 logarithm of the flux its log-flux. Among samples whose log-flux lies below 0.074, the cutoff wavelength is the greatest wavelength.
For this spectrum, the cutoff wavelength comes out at 5787.66 angstroms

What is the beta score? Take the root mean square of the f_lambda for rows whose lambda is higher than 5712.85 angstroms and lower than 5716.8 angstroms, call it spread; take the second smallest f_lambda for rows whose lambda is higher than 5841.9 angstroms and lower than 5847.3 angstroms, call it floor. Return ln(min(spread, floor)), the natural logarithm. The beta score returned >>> 0.176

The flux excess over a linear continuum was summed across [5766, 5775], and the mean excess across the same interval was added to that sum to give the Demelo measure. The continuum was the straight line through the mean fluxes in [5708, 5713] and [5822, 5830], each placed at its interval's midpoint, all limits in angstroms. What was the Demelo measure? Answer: 0.0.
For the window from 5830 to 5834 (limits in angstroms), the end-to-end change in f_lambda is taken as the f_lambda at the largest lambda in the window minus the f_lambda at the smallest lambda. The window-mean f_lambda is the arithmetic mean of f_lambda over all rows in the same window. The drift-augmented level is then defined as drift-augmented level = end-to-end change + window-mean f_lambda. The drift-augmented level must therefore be 1.19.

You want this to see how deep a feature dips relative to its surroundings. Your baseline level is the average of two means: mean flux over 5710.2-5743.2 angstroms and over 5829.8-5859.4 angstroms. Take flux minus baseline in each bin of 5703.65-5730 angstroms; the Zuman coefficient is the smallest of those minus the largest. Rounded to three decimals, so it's -0.243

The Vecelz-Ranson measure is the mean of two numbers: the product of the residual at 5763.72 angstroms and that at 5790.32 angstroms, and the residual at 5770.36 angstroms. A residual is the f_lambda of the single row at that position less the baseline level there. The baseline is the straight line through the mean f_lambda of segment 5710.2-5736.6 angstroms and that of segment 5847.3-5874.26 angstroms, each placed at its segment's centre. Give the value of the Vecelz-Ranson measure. -0.011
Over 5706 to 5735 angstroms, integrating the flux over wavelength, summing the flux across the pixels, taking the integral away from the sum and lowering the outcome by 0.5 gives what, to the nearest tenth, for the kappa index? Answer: -9.0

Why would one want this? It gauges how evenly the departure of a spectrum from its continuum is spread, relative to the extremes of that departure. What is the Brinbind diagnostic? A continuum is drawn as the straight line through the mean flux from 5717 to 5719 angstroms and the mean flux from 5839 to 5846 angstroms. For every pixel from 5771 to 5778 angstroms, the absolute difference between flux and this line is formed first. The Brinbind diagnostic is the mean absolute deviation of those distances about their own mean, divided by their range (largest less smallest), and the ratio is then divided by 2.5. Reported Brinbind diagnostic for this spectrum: 0.096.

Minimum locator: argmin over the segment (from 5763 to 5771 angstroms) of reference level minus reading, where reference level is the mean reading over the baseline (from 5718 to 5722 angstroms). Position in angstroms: 5763.72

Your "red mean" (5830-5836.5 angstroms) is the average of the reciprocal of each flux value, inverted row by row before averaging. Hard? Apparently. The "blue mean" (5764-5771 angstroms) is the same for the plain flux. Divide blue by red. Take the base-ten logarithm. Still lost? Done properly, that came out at 0.162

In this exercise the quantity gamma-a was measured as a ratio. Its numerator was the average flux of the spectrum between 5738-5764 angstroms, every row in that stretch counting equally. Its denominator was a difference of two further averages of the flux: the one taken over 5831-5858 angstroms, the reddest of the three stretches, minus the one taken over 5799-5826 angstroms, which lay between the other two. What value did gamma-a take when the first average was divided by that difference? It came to -70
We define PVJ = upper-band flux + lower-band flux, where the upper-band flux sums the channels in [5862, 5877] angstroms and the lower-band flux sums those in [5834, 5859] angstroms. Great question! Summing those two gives 35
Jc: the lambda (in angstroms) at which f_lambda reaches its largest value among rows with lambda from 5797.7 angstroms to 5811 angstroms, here 5806.35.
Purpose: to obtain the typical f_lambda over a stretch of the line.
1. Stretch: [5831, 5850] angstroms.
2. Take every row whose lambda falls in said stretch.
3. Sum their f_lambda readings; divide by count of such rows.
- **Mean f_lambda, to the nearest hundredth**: 1.18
